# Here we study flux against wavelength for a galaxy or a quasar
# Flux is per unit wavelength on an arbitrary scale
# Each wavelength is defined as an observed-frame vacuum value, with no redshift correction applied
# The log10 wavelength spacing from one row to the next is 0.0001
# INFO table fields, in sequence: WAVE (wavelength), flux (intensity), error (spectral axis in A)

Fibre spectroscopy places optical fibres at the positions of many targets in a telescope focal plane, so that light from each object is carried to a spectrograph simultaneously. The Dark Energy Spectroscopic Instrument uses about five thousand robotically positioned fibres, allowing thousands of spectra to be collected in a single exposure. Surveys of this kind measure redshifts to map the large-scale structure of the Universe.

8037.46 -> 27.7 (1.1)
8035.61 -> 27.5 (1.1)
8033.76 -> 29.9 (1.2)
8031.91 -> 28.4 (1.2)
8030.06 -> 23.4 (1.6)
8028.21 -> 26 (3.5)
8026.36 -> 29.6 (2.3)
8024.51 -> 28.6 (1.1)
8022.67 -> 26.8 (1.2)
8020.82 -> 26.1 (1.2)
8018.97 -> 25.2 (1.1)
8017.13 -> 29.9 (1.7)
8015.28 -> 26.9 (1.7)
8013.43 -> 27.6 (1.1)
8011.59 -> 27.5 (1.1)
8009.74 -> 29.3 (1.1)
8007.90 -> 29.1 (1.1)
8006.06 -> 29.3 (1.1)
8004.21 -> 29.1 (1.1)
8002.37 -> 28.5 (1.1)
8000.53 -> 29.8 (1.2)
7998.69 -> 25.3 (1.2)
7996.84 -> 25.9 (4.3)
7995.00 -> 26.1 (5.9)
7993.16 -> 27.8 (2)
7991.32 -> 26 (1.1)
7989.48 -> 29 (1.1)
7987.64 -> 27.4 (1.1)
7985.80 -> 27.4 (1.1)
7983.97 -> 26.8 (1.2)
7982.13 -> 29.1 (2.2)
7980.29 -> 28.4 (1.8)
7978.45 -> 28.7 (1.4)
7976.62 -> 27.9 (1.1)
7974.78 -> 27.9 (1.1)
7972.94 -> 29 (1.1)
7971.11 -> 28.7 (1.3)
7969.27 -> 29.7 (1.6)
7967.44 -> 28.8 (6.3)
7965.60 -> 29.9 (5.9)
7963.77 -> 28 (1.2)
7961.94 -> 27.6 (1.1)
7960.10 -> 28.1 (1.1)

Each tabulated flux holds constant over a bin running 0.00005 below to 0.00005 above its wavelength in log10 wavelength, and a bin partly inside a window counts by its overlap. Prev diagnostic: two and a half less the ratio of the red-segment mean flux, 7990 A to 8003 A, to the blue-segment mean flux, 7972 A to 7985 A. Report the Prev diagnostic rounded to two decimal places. 1.54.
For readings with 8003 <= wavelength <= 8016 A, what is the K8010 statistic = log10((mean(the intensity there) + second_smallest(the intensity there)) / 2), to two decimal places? 1.45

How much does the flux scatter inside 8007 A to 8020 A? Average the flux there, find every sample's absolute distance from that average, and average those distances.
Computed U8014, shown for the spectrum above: 1.29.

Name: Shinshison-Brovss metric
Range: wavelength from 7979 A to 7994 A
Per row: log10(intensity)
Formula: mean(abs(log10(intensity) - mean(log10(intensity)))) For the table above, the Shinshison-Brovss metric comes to 0.0131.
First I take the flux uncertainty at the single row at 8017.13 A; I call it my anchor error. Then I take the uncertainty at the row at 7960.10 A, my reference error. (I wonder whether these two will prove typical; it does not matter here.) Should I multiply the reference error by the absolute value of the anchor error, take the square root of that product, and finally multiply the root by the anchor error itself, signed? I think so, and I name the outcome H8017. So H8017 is 2.3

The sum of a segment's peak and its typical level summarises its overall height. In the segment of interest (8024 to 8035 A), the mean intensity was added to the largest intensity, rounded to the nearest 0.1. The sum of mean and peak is 57.5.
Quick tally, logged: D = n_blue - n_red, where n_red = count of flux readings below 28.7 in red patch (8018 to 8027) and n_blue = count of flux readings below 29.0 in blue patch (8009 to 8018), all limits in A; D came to -1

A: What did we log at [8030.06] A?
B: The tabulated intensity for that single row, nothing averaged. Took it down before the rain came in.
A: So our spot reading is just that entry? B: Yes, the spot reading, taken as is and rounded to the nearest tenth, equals 23.4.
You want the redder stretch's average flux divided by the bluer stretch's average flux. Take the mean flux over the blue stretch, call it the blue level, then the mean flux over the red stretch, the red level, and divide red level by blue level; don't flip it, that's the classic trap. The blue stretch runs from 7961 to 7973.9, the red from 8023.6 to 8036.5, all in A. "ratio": 0.959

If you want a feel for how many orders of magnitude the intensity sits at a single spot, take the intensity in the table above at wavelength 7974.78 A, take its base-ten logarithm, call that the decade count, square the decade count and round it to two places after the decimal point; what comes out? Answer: 2.09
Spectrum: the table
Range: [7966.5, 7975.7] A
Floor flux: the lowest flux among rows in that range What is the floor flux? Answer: 27.9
